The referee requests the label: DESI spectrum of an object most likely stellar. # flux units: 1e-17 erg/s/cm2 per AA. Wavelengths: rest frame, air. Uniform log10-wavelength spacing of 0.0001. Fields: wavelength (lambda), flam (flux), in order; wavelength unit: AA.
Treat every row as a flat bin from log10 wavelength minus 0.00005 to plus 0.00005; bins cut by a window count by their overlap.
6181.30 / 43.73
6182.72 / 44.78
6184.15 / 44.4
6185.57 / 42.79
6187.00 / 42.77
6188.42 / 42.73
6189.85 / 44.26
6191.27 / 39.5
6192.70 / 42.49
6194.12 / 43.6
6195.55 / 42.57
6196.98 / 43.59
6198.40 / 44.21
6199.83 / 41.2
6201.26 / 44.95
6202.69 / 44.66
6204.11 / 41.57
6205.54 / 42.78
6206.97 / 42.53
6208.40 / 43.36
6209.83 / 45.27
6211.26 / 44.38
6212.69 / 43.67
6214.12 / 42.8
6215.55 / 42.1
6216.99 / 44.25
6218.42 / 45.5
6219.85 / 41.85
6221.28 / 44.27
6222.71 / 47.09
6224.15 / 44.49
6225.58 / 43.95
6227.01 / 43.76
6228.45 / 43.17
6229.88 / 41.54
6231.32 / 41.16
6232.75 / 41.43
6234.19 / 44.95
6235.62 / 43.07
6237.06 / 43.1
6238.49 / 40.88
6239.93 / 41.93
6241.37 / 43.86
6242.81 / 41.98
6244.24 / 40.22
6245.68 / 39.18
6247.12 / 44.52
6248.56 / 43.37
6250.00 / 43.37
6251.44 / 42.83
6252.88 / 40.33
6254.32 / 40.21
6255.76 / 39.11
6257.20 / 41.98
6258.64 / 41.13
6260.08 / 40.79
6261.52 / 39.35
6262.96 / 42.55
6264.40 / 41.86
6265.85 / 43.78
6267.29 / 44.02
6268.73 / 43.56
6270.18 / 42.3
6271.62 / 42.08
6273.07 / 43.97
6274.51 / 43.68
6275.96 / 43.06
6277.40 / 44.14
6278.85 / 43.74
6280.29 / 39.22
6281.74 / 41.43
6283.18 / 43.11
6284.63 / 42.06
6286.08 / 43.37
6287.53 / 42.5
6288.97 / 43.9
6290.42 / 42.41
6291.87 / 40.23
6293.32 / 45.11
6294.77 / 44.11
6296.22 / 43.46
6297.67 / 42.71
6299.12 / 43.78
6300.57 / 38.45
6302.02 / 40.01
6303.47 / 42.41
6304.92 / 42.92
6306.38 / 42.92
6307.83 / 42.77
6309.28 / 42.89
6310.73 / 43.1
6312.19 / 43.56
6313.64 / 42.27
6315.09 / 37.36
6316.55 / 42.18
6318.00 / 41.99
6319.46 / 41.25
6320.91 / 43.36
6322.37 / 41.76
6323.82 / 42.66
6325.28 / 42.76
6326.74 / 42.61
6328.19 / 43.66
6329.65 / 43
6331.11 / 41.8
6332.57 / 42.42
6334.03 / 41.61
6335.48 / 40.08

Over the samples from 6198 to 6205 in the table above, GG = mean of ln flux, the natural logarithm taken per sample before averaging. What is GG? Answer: 3.77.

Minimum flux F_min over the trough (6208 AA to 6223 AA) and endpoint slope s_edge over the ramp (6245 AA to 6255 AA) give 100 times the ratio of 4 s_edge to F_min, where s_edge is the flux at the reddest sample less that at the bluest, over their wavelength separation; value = 1.14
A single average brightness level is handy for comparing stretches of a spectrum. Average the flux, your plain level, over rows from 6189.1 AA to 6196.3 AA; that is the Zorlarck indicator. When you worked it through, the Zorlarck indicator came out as 42.5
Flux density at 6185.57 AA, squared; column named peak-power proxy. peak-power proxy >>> 1831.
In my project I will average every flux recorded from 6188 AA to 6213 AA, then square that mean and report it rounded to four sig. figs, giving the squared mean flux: 1865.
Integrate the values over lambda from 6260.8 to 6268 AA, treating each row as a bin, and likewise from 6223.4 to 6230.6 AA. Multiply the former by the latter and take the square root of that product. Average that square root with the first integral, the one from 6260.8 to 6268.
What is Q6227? 307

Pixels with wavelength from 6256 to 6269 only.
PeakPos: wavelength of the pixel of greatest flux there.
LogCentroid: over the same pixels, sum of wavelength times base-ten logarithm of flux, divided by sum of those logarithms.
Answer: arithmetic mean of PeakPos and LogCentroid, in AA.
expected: 6265.1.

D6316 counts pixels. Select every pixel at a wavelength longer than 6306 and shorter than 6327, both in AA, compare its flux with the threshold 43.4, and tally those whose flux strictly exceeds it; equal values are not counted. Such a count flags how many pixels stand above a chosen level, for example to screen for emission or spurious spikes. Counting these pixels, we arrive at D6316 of 1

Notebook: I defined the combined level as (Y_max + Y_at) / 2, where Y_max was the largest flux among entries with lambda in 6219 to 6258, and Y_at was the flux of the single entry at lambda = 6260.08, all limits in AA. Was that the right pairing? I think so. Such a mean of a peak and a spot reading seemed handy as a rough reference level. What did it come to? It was 43.9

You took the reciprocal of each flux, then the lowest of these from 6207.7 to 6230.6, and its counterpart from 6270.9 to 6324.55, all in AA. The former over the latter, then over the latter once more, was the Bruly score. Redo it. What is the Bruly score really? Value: 43.2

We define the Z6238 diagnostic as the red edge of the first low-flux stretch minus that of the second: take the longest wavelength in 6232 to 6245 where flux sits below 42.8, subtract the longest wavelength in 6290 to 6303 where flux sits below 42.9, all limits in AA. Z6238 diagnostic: -57.8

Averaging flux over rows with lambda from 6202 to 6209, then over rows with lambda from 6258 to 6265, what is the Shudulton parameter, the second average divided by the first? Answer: 0.957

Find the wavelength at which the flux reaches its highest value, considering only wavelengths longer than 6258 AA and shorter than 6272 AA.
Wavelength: 6267.29 AA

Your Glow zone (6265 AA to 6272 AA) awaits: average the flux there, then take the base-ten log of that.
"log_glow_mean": 1.635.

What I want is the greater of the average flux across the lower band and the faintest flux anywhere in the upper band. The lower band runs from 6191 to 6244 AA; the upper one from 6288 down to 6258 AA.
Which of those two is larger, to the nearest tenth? 43.2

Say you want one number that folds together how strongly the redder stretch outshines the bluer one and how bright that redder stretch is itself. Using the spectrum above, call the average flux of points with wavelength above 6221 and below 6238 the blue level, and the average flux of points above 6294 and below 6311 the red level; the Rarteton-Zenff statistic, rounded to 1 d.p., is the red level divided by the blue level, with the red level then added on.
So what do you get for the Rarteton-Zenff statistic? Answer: 43.4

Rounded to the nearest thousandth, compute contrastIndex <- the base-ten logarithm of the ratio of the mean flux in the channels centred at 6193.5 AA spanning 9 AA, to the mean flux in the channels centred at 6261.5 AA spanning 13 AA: 0.011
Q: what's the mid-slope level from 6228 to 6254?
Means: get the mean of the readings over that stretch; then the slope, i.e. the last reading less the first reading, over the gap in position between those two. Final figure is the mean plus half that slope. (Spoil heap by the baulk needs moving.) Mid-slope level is 42.2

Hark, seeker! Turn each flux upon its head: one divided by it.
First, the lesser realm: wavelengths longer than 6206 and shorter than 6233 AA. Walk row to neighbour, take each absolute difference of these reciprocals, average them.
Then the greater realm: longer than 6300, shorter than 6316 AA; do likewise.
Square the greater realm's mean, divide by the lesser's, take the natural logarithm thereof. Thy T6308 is -7.26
